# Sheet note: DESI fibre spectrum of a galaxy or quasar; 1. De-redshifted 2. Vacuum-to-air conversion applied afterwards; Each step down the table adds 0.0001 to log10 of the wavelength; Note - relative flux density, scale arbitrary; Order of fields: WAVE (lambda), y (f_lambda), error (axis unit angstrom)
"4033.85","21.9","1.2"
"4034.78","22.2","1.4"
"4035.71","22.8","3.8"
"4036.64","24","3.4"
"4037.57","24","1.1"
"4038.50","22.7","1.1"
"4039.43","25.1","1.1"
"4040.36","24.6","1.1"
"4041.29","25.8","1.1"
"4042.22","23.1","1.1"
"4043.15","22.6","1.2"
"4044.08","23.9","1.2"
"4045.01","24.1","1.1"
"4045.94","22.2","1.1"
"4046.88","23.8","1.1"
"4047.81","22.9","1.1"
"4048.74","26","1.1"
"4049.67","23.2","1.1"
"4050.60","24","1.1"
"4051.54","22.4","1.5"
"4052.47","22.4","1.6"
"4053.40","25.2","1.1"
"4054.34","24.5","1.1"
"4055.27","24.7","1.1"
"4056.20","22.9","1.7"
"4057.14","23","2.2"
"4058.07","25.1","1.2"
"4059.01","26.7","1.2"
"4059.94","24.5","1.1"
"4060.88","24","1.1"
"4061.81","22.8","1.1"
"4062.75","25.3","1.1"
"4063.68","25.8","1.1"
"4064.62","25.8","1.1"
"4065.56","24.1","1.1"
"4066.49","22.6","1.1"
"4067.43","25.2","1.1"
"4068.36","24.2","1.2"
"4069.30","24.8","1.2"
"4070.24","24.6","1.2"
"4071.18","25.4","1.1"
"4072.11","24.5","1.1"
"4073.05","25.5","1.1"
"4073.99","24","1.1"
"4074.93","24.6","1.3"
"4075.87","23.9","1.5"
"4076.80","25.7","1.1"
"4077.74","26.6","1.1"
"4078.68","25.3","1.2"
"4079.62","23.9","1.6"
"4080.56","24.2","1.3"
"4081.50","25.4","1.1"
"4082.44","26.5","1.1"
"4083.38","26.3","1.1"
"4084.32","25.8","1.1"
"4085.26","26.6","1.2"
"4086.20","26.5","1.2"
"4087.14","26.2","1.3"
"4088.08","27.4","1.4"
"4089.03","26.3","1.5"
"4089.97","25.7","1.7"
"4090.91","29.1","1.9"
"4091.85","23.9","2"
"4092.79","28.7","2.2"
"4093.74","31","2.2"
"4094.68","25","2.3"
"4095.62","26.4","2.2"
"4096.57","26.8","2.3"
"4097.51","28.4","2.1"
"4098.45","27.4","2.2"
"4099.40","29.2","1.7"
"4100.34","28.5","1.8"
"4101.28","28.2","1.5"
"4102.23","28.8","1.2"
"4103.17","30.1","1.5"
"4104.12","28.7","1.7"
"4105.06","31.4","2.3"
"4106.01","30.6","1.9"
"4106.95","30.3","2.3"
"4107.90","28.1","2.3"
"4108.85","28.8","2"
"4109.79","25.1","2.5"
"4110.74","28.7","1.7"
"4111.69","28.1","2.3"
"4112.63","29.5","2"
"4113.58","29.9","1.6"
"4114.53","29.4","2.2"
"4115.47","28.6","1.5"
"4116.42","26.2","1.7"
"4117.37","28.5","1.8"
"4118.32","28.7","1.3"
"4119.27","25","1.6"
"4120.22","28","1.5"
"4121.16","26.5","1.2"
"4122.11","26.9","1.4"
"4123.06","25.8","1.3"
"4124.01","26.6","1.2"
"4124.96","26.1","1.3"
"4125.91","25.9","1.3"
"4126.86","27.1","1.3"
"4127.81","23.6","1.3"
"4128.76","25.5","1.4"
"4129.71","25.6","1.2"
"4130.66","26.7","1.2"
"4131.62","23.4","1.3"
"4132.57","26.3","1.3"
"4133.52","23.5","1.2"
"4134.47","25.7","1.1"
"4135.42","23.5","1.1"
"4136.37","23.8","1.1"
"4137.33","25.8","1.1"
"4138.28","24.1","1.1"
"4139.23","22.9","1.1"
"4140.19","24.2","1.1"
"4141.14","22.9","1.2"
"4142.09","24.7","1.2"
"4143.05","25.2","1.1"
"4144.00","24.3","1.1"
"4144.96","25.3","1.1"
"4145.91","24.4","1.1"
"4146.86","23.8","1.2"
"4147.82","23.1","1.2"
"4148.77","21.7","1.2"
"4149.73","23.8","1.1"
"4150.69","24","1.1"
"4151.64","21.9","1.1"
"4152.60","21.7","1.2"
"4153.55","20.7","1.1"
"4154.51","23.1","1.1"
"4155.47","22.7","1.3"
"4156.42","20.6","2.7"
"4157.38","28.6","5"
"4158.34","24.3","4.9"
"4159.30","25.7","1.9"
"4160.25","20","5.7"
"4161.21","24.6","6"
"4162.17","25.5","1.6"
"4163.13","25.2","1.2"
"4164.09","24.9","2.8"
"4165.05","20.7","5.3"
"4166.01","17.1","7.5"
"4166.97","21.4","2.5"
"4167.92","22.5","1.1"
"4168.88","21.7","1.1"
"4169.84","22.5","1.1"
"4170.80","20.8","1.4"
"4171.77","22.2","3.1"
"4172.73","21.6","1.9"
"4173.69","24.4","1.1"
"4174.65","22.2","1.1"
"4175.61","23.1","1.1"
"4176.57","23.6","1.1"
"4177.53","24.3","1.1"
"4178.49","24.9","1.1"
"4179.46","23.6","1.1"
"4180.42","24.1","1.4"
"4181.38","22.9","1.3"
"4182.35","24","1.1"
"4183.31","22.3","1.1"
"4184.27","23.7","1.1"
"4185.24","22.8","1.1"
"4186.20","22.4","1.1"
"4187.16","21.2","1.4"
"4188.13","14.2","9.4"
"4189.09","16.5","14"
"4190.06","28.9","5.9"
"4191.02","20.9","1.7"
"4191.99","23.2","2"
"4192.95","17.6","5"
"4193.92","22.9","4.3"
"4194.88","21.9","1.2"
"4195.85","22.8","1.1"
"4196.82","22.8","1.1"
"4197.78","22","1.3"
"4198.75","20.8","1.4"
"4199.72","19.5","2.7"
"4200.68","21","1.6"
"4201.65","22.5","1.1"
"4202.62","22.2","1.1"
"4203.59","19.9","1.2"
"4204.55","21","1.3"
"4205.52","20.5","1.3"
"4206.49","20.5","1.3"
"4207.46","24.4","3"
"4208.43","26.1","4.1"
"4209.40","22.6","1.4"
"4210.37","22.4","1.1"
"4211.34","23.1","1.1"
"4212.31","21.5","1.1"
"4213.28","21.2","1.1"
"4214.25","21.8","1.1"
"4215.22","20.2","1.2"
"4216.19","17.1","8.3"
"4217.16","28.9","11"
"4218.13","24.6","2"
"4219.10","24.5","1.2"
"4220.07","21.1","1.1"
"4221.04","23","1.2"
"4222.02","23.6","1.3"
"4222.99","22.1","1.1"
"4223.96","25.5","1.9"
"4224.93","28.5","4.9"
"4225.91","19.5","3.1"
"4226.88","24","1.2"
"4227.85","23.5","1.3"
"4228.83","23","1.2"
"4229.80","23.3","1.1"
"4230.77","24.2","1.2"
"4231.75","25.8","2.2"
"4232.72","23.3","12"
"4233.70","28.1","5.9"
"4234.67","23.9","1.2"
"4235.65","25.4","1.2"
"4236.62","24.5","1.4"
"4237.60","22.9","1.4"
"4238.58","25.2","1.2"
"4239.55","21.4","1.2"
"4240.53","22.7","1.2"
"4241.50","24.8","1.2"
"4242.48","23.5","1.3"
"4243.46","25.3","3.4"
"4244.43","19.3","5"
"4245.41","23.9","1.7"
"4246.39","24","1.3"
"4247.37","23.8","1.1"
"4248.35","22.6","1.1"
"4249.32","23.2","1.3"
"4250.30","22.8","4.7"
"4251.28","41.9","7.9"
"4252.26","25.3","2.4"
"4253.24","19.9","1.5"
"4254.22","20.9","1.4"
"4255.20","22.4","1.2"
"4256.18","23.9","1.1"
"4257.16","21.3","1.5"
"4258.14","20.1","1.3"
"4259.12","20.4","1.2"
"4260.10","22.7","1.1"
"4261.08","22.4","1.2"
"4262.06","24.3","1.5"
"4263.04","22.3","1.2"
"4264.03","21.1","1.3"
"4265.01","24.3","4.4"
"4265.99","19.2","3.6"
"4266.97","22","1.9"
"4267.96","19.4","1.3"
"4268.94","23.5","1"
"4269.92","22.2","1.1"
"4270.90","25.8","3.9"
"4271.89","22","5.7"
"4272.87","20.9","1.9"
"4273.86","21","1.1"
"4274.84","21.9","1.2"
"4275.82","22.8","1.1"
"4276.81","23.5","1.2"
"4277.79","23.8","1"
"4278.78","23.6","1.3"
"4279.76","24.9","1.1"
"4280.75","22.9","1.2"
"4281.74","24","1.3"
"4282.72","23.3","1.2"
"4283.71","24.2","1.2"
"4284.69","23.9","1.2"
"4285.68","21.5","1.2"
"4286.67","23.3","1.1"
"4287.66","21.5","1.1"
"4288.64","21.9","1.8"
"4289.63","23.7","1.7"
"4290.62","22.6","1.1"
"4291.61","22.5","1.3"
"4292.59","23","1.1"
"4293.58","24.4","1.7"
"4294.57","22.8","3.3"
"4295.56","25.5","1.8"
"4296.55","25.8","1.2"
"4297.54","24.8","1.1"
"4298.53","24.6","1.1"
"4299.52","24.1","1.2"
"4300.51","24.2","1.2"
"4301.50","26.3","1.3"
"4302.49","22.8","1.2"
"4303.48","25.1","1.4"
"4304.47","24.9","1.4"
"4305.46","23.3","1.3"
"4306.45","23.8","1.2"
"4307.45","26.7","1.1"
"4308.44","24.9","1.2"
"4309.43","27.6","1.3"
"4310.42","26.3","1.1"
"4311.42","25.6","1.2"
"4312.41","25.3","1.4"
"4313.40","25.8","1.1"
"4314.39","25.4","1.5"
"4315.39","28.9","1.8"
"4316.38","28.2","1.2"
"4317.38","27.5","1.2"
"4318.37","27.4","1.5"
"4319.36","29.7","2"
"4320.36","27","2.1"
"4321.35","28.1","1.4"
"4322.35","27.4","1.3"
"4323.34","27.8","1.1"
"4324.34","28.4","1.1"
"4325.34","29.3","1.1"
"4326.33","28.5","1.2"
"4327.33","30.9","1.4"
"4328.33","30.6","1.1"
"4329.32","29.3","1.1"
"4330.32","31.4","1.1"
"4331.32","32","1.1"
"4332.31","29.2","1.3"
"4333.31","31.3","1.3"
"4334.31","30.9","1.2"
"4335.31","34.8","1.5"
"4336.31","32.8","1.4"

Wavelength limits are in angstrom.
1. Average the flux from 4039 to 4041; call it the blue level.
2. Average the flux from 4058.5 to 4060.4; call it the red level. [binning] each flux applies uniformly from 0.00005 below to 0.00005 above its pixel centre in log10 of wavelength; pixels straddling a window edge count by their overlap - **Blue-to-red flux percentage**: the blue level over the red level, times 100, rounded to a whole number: 97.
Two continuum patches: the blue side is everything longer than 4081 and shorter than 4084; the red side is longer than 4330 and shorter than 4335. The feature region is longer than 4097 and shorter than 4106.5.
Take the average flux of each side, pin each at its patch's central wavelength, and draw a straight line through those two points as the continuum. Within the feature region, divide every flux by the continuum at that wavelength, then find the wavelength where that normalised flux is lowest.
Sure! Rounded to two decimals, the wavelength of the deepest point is 4098.45 angstrom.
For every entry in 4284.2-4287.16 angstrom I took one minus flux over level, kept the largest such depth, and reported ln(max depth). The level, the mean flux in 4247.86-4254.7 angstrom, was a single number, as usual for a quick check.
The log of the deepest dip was -1.91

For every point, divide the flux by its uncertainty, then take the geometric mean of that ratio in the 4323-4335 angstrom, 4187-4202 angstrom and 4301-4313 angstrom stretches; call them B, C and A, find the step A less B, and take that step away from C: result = 14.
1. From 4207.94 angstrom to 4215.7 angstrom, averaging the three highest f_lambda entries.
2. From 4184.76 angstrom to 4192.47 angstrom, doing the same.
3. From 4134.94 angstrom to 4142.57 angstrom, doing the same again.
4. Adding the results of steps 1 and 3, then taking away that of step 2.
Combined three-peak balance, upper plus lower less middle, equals 23.9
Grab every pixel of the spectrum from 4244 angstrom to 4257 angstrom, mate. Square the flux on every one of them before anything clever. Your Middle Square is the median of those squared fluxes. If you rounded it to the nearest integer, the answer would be 538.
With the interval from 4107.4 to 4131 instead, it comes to 724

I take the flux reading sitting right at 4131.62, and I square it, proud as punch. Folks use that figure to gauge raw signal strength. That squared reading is 548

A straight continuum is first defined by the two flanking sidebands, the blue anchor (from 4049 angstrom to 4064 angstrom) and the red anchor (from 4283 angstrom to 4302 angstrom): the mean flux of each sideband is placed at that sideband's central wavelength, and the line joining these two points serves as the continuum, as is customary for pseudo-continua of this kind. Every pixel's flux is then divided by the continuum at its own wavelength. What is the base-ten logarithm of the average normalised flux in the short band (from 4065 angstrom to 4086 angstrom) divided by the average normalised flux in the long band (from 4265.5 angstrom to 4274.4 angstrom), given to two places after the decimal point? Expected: 0.05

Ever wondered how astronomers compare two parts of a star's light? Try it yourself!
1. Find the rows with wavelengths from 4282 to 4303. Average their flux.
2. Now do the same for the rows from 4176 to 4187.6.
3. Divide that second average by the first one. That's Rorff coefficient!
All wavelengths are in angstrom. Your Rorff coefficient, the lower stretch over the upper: 0.986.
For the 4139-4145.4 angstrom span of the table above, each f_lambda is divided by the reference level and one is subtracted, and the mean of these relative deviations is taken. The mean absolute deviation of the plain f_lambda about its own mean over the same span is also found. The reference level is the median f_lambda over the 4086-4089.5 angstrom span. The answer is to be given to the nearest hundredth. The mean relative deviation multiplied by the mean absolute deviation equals -0.06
